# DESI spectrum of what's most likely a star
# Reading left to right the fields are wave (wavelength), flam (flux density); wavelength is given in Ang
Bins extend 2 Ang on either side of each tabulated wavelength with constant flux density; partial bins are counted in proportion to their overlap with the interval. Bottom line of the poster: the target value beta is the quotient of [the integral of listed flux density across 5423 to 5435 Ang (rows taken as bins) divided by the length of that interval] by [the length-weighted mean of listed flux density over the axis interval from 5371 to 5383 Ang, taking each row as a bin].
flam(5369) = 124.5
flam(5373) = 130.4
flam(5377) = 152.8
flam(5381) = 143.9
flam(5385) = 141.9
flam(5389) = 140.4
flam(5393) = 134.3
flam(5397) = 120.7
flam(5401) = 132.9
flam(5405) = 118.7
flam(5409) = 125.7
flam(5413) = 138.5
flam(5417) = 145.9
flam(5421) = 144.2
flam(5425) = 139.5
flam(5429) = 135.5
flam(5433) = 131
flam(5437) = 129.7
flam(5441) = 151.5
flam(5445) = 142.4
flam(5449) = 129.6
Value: 0.95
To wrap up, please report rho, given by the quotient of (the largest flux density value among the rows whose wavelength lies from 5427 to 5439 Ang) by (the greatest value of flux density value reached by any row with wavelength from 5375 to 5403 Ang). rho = 0.89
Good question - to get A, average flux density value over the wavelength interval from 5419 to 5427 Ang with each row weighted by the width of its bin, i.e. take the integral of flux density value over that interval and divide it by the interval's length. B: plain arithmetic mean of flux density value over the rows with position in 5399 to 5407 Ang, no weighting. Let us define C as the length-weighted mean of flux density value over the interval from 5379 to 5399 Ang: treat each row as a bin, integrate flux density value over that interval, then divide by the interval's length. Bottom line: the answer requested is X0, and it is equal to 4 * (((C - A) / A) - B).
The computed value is -503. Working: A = 142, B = 126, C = 136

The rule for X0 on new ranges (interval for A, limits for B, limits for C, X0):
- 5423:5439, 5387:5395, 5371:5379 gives -549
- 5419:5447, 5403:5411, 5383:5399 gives -489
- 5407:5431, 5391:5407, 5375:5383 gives -506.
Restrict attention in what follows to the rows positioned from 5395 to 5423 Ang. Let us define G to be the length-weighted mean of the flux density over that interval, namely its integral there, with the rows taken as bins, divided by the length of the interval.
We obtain 132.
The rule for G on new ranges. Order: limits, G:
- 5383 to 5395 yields 139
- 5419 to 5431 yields 140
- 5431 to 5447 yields 139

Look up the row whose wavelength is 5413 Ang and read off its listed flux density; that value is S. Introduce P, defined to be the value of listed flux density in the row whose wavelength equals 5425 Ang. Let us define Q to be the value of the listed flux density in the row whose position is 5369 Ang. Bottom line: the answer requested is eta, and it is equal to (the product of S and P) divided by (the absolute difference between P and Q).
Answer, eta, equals 1288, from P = 139.5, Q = 124.5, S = 138.5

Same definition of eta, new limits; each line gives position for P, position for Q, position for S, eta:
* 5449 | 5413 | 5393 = 1956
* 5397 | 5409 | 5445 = 3438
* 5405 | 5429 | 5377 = 1080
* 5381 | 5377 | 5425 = 2256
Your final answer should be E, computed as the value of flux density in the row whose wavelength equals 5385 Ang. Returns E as 141.9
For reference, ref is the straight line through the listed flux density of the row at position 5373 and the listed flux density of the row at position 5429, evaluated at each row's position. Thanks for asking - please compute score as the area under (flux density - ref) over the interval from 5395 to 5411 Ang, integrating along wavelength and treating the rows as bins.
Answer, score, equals -138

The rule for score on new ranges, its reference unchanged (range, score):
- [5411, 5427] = 119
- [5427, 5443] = 14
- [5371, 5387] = 181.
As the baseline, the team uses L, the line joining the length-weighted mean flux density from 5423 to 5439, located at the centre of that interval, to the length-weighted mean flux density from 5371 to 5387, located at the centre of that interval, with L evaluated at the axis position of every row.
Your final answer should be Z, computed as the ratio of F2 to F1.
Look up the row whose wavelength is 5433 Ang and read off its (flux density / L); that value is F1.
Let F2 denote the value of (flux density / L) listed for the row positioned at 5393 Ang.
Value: 0.98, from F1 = 0.98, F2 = 0.96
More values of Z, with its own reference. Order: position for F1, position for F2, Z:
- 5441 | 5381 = 0.89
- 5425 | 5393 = 0.93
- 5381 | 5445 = 1.07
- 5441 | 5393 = 0.84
